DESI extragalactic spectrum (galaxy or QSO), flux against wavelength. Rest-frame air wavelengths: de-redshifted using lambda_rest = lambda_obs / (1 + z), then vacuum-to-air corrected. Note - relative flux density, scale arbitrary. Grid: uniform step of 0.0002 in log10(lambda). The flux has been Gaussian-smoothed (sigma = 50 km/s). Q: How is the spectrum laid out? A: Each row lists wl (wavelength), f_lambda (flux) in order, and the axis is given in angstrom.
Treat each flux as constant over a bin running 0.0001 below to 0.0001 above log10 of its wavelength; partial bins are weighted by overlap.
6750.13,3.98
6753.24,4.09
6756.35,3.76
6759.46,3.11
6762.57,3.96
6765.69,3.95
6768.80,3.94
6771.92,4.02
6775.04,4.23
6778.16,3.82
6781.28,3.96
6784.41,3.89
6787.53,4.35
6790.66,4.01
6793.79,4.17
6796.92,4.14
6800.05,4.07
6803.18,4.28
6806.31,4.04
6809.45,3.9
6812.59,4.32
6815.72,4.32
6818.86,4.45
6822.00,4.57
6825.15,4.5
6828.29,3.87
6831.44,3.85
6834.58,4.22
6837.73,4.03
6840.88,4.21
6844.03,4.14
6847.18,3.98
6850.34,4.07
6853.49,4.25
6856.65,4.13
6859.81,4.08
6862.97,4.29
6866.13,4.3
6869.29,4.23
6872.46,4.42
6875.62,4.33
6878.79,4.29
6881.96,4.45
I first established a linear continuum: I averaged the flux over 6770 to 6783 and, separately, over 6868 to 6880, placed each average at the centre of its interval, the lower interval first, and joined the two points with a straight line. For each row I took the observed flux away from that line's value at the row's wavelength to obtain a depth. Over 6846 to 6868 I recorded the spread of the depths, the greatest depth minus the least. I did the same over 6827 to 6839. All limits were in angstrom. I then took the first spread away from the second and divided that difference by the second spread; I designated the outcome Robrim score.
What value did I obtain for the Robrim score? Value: 0.28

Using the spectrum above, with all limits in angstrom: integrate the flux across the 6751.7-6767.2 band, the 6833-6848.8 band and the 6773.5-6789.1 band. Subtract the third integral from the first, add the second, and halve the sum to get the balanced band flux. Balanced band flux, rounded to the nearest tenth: 30.2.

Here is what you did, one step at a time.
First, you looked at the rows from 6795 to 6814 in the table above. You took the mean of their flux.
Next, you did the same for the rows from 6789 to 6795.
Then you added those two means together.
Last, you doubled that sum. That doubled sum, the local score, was 16.4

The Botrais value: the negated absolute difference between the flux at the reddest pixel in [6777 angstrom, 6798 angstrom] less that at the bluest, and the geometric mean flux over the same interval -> -3.7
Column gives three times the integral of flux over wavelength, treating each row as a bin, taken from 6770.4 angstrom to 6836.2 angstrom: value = 818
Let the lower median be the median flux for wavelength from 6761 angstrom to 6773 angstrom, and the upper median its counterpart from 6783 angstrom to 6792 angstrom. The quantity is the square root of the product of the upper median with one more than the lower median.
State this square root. 4.46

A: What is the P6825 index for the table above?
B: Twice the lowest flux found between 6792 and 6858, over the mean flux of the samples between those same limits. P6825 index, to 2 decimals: 1.85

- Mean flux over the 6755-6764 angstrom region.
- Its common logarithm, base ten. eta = 0.56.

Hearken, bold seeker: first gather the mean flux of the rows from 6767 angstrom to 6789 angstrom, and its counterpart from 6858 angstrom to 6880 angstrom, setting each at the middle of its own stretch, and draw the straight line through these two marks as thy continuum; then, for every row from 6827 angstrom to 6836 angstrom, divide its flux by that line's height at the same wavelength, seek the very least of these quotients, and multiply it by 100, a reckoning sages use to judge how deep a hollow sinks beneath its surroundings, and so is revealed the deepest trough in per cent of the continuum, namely 92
